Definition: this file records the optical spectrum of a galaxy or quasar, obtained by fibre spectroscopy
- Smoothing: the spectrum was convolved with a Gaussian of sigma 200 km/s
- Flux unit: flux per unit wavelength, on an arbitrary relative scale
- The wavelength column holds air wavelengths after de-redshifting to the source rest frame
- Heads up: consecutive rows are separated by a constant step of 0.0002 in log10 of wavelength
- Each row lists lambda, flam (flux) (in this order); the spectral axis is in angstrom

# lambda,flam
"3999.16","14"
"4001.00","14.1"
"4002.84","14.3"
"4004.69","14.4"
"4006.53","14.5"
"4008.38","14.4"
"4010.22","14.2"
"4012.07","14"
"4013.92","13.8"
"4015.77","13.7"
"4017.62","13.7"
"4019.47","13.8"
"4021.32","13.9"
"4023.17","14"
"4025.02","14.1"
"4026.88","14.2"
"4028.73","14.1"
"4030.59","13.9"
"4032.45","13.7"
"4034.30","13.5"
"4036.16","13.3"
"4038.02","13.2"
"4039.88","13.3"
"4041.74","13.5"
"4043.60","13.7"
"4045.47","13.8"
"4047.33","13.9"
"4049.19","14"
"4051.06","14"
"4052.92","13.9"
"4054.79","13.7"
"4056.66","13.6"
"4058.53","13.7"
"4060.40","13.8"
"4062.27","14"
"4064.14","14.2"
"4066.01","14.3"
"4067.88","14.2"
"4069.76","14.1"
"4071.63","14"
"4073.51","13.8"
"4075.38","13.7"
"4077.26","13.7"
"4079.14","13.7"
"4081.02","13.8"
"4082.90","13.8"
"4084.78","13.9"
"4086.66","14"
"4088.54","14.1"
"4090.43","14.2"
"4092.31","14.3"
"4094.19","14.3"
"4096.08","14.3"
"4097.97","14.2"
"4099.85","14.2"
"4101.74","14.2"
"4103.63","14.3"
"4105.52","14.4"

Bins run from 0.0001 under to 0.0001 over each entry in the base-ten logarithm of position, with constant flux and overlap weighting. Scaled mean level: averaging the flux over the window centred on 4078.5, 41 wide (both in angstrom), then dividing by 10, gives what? 1.40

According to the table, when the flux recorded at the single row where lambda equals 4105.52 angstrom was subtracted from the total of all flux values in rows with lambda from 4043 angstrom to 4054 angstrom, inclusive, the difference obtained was 68.90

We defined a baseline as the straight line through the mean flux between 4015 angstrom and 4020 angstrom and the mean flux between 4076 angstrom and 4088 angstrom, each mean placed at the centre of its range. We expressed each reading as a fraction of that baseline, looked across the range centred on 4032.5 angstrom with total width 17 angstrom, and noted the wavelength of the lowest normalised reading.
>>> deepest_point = 4038.02 angstrom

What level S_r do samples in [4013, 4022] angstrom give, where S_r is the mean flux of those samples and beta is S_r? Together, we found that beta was 13.78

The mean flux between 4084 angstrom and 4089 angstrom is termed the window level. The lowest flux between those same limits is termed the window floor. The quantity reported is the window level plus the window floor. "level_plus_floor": 27.90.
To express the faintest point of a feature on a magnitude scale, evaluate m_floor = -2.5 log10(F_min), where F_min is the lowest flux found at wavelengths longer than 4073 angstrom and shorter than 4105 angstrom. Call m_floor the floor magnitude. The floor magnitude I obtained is -2.84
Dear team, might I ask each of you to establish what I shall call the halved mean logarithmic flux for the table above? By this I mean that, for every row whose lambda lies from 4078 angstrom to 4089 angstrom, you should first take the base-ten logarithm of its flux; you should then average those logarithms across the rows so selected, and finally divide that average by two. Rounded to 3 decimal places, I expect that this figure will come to 0.571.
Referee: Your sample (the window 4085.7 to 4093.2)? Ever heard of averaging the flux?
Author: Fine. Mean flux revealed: 14.15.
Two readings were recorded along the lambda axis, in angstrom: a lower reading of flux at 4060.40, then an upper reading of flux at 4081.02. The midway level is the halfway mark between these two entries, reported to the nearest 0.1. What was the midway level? 13.8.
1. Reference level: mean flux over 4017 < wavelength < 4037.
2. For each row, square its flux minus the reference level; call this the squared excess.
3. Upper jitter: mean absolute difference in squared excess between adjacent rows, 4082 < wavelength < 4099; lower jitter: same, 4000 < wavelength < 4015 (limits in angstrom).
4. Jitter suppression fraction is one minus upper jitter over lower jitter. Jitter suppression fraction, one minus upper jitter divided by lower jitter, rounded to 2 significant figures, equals 0.68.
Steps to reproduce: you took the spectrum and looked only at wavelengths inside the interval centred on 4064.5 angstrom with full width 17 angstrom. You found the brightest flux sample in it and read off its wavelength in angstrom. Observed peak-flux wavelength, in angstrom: 4066.01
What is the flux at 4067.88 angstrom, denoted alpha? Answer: 14.2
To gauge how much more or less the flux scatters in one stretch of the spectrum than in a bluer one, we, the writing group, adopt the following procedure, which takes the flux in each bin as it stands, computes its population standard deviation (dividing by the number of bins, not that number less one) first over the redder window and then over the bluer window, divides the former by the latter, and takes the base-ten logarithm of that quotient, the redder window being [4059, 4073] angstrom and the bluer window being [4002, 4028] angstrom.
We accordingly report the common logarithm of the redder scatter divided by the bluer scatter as -0.22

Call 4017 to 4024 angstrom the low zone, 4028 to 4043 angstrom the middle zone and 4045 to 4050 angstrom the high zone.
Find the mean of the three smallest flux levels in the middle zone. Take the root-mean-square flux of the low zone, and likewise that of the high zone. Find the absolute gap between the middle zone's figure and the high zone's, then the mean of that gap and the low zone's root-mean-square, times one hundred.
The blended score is 724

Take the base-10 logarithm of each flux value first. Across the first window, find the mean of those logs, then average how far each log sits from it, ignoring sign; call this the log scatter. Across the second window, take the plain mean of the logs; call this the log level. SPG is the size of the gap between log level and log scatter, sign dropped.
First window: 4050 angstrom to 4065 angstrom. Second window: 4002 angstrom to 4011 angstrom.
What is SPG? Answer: 1.15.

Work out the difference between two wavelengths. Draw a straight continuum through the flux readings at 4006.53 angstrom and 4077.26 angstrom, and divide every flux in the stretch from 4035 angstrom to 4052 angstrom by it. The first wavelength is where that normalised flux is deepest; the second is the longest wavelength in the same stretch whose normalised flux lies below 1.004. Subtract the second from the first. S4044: -13.0 angstrom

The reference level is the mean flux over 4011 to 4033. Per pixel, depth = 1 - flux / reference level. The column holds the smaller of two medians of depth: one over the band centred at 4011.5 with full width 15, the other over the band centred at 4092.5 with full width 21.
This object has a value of -0.021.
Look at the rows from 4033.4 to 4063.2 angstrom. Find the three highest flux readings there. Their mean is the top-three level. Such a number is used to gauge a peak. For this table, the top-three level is 14.0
